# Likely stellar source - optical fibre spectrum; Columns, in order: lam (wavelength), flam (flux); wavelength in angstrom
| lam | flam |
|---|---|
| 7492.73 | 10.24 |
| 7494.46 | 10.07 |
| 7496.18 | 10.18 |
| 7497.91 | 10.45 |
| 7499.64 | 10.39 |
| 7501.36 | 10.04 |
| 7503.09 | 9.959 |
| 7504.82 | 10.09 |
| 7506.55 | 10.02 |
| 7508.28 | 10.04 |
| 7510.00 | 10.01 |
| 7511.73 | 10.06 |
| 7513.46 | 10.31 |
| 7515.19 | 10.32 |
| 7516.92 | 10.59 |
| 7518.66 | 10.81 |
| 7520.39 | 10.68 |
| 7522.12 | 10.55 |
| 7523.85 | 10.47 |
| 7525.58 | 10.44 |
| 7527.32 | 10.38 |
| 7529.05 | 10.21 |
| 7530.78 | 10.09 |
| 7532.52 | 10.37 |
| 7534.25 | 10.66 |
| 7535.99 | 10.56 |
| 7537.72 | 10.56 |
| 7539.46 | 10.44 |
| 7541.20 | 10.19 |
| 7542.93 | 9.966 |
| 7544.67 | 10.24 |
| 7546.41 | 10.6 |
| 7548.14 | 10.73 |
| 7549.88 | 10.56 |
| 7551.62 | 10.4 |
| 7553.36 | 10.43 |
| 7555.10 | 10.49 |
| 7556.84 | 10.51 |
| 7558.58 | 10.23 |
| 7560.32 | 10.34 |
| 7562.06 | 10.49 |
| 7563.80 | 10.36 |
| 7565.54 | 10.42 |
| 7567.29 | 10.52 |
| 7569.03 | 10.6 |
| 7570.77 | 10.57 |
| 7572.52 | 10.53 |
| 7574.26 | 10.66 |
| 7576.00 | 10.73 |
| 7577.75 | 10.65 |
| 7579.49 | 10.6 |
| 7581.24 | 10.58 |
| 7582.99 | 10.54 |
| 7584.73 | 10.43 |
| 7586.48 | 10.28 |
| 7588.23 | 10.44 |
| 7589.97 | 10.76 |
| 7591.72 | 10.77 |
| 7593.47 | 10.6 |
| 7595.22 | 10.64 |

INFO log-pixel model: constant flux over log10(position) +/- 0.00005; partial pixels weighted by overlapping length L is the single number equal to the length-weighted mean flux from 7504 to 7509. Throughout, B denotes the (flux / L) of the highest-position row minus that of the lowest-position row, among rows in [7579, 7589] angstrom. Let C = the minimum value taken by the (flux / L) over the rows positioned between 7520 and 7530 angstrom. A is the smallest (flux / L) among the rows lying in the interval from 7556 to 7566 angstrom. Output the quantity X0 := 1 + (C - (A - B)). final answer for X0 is 0.982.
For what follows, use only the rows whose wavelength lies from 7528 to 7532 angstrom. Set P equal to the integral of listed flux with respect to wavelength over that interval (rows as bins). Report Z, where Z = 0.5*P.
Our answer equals 20.4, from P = 40.7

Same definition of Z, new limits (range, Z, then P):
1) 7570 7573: 15.8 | 31.6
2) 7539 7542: 15.4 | 30.9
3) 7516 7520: 21.3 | 42.7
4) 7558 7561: 15.4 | 30.9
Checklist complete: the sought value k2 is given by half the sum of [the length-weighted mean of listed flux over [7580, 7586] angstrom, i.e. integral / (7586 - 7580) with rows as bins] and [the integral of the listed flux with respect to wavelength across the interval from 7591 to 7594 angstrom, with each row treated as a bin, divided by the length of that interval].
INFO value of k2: 10.59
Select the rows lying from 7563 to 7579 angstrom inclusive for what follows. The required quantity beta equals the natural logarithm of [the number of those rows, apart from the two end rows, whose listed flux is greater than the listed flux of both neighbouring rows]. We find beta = 0.7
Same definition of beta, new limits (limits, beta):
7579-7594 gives 0.0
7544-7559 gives 0.7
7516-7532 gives 0.0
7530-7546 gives 0.0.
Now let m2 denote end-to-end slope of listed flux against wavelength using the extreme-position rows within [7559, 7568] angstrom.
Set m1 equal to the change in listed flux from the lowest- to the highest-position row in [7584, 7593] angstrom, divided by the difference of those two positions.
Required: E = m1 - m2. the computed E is 0.02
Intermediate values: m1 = 0.05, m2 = 0.026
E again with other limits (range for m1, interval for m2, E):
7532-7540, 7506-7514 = -0.03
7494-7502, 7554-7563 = 0.00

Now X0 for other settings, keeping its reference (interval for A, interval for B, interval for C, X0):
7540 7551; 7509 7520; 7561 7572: 1.119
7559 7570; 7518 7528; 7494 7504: 0.919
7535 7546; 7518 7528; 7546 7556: 1.000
